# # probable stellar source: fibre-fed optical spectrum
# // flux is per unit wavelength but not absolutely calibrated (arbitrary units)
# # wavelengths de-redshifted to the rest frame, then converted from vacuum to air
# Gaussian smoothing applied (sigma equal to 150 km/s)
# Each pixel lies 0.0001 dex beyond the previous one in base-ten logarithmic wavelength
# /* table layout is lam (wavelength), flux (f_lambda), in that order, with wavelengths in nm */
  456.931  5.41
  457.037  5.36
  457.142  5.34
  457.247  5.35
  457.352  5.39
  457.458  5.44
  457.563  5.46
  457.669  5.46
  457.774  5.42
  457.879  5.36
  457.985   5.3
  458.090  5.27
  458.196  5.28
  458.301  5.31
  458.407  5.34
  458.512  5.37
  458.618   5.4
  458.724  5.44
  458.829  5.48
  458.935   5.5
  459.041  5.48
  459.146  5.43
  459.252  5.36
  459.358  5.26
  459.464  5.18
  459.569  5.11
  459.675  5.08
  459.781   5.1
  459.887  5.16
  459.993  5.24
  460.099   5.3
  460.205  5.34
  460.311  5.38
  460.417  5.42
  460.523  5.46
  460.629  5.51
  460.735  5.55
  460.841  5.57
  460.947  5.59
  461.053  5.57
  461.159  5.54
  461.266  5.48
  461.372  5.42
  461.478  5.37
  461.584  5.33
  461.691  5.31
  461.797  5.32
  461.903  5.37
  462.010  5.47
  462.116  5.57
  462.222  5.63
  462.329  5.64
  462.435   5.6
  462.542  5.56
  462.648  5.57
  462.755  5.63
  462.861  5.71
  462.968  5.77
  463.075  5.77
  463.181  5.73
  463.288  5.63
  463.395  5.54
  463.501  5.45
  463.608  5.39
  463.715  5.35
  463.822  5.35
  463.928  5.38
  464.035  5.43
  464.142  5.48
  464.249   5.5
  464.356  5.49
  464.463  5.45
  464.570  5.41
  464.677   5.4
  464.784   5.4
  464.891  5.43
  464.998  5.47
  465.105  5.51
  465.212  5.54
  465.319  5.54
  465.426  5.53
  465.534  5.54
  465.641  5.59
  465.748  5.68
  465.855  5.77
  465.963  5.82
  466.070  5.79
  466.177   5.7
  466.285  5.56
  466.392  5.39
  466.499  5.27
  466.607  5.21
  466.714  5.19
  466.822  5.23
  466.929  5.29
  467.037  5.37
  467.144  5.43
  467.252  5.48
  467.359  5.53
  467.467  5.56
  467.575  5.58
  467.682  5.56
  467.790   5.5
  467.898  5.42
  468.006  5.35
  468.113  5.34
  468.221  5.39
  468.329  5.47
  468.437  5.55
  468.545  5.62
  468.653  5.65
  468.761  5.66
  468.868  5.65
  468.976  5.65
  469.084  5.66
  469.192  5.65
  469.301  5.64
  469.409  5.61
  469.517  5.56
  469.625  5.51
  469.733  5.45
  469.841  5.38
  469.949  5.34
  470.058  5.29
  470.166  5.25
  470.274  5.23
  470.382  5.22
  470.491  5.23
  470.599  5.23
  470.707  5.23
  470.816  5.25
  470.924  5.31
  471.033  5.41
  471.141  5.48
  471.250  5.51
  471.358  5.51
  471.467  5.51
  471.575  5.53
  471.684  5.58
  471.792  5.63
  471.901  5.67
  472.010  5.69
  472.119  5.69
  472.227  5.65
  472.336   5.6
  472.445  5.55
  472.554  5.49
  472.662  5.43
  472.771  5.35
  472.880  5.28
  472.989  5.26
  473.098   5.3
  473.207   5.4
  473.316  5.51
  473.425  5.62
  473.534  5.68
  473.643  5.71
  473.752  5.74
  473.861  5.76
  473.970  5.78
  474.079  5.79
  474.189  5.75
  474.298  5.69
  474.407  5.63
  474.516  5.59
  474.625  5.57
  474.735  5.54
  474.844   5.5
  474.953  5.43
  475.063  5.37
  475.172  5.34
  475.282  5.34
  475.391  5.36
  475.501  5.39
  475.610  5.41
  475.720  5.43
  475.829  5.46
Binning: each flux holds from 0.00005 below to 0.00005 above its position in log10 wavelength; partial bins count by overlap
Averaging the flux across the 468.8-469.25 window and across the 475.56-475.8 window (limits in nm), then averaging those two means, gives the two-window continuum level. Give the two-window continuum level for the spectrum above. 5.54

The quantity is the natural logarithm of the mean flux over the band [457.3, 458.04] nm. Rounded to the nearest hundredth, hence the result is 1.69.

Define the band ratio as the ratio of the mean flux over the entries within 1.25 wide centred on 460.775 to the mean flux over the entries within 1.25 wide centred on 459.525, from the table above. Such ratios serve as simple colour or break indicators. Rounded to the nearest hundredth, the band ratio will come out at 1.04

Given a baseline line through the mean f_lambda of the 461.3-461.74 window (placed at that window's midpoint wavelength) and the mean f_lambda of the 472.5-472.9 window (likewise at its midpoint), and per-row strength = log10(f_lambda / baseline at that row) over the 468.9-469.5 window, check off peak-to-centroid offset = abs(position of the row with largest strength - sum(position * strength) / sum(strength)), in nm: 0.10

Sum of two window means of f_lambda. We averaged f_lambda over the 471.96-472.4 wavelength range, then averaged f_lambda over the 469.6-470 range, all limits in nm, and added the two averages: 11.08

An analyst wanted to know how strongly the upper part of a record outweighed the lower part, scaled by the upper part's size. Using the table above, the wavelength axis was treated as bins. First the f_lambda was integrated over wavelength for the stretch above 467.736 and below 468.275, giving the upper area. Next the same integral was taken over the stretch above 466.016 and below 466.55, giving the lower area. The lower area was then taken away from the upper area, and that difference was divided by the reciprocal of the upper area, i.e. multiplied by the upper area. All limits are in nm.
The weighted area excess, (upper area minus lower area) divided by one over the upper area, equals -0.2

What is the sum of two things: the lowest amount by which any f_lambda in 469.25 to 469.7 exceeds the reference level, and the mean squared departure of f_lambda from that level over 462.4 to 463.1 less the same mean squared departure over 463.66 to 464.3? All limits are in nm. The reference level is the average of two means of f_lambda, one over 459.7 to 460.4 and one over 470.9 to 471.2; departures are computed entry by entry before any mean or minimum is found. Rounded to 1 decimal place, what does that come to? 0.3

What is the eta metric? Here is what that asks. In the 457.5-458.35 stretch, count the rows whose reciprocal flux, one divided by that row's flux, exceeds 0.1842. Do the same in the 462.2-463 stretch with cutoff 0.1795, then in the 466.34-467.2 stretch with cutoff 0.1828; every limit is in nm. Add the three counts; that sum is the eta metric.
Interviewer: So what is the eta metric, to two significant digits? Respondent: 16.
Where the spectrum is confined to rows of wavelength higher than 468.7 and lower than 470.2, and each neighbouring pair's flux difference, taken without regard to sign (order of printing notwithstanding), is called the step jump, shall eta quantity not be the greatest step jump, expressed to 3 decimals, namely 0.070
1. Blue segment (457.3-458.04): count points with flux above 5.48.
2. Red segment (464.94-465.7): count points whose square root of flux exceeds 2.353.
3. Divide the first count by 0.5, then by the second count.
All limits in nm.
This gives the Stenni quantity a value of 0.0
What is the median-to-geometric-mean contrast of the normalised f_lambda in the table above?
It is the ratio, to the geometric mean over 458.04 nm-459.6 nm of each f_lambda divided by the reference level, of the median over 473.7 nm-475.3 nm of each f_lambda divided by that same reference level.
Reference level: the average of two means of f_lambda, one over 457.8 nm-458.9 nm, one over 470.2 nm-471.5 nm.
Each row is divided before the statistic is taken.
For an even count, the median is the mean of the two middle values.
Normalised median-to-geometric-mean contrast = 1.05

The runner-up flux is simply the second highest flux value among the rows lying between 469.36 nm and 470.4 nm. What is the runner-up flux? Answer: 5.56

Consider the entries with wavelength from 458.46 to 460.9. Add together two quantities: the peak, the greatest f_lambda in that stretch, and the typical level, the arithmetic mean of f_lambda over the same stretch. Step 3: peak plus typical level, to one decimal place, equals 10.9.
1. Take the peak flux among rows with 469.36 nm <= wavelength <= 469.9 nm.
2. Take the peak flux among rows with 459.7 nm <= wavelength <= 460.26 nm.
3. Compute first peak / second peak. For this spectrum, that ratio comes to 1.051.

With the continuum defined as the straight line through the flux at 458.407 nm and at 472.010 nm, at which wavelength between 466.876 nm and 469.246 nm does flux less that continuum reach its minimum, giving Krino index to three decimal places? 466.929 nm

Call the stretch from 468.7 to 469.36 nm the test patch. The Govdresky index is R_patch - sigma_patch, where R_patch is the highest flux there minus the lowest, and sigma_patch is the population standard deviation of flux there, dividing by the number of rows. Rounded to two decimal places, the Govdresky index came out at 0.01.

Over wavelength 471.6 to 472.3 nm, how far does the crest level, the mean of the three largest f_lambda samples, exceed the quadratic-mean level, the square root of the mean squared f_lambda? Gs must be 0.032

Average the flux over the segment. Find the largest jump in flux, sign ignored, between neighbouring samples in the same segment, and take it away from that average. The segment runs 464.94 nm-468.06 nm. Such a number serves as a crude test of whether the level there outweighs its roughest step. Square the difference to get 28.4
